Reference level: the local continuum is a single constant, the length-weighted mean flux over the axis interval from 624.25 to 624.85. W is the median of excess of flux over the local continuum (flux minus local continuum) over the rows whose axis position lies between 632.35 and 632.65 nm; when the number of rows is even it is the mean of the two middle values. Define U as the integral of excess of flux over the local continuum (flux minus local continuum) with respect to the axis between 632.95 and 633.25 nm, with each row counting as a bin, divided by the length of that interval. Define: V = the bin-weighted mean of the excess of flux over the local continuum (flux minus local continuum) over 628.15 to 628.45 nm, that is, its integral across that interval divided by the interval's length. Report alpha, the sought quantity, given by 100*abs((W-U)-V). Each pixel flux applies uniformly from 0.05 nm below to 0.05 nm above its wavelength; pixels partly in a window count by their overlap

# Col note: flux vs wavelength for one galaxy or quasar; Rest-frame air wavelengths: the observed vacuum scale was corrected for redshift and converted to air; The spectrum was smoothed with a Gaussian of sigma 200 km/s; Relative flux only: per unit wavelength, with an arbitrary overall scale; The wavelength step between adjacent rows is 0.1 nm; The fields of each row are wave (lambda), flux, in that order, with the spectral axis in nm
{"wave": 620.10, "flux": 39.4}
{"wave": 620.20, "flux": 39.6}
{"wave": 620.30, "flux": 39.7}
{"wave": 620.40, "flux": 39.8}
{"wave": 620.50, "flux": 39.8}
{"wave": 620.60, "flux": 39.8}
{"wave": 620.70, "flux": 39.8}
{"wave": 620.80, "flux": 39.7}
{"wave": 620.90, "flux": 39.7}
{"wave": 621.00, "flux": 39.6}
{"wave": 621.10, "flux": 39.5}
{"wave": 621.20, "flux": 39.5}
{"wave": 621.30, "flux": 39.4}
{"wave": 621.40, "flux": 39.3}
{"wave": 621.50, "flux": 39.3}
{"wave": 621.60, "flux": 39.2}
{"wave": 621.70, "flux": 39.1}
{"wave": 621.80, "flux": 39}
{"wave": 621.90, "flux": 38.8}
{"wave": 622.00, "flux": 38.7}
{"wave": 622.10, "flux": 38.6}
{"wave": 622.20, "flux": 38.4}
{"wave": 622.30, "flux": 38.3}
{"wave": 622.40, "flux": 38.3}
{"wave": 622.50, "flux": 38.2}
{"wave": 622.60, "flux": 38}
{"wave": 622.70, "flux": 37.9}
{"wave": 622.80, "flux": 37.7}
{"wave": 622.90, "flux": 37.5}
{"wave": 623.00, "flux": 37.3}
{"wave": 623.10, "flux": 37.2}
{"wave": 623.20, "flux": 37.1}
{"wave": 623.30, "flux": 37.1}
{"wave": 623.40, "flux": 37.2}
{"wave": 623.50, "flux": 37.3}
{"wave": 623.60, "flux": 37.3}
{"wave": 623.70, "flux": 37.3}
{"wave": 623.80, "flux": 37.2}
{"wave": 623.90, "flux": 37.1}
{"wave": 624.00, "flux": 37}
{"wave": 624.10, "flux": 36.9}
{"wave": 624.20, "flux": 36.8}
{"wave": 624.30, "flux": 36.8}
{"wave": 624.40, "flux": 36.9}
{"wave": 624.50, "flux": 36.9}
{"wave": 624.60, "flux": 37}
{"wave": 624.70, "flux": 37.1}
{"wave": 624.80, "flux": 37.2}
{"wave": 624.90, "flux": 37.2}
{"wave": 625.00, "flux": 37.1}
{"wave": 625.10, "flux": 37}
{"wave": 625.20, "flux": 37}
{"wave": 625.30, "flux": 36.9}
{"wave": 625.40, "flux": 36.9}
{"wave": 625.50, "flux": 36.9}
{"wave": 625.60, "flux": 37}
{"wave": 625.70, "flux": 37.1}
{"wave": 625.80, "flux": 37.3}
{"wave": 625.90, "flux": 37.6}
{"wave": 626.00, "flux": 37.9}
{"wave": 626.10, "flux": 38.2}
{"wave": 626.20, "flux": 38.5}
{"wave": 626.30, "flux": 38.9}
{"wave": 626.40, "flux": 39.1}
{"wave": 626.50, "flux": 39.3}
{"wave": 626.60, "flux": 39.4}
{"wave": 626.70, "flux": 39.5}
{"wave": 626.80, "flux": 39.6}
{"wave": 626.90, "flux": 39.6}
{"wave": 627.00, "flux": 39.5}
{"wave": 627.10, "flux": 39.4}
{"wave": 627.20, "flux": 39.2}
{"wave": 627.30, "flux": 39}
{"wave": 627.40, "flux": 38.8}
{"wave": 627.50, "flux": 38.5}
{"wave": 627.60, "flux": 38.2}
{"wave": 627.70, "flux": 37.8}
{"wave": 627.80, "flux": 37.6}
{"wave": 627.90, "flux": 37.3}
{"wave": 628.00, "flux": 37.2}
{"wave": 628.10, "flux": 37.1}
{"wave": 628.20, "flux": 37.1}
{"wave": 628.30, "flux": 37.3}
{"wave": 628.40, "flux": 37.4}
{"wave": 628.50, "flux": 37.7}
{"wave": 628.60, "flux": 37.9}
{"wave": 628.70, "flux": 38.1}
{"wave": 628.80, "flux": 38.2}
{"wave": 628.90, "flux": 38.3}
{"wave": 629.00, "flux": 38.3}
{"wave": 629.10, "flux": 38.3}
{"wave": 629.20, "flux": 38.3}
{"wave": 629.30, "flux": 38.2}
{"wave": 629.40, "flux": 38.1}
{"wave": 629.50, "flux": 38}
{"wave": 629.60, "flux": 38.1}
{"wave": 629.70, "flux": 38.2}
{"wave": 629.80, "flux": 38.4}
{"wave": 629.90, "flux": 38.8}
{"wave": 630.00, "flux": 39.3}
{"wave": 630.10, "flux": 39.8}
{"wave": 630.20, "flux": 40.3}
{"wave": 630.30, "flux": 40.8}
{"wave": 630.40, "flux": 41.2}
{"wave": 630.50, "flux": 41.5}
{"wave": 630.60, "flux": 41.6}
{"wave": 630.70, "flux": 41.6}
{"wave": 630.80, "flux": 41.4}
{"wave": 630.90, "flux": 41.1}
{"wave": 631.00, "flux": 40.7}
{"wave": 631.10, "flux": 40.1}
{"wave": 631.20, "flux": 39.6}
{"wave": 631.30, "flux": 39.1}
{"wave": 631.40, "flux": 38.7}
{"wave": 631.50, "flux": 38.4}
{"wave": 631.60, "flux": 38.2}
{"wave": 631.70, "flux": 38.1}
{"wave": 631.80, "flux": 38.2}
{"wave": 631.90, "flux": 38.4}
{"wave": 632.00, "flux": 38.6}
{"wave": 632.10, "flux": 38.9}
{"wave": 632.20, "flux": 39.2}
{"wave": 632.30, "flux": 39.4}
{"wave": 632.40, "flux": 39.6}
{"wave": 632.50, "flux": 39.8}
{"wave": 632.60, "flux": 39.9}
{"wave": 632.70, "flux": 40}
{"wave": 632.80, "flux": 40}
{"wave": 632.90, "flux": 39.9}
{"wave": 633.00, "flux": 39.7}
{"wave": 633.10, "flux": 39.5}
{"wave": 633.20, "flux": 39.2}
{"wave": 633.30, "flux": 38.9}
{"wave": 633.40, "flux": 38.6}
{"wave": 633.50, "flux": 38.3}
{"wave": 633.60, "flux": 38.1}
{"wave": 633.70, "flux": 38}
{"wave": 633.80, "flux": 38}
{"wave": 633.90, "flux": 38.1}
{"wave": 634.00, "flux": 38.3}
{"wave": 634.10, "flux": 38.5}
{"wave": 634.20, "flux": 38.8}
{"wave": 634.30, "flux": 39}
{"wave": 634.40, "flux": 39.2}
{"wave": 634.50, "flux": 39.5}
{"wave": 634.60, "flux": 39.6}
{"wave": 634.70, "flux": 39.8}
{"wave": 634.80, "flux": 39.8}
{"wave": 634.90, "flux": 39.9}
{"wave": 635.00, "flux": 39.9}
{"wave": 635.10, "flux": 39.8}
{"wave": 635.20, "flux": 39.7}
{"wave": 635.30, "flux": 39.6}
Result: 5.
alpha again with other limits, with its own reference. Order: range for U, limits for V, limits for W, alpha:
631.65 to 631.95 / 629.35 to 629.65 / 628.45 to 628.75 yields 142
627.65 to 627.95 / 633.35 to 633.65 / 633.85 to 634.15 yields 62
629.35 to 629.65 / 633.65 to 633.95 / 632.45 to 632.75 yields 78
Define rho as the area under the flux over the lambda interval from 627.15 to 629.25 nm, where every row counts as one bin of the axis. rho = 79.8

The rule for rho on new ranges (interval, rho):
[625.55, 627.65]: 81.2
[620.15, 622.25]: 82.6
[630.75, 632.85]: 82.7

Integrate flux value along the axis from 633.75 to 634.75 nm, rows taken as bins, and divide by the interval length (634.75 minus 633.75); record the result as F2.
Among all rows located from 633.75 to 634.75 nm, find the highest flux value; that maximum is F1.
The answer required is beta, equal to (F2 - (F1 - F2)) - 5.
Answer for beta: 33.0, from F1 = 39.8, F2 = 38.9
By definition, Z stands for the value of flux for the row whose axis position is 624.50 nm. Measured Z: 36.9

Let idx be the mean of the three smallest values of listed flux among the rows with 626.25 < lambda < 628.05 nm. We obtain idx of 37.4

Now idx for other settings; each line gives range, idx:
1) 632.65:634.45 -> 38.0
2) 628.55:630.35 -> 38.0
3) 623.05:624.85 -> 36.8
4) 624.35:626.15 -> 36.9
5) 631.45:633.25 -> 38.2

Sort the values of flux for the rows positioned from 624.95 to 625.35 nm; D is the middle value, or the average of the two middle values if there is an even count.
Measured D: 37.0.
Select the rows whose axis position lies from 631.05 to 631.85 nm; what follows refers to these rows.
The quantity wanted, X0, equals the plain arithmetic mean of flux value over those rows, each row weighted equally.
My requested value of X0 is 38.8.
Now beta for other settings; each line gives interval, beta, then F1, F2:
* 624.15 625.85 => 31.7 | 37.3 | 37.0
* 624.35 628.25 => 31.3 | 39.6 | 37.9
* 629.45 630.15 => 32.5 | 39.8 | 38.7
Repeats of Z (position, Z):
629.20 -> 38.3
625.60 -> 37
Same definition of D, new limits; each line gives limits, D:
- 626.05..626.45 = 38.7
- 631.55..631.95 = 38.2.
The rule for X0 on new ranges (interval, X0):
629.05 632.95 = 39.4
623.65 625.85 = 37.0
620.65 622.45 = 39.1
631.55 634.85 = 39.0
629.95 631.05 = 40.8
